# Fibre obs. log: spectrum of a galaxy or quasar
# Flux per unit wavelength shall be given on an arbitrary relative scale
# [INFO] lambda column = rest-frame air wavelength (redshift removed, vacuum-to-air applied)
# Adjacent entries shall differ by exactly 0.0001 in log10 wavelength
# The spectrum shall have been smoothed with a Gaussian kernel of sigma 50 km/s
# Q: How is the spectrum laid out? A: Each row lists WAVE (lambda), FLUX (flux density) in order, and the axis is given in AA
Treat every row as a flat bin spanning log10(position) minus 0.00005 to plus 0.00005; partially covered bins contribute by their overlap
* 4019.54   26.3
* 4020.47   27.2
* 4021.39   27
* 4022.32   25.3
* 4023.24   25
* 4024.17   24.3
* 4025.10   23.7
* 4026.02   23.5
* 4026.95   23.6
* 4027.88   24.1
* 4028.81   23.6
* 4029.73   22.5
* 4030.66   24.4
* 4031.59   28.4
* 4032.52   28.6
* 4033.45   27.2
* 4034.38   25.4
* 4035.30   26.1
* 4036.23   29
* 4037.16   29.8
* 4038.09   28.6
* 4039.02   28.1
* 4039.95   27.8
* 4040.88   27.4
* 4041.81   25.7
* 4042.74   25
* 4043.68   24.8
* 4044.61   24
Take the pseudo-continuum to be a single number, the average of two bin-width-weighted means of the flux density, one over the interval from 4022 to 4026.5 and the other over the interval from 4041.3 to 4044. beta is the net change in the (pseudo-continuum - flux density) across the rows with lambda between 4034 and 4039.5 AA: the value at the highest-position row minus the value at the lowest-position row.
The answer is -3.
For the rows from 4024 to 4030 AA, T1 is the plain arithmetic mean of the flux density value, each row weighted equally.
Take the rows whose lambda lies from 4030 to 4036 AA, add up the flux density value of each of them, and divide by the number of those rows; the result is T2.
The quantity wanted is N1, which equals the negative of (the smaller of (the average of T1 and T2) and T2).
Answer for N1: -25.1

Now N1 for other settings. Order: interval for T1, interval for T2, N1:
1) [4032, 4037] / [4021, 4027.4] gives -24.6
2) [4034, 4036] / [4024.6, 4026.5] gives -23.6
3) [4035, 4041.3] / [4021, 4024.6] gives -25.4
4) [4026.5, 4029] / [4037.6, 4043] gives -25.4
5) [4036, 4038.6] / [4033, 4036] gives -26.2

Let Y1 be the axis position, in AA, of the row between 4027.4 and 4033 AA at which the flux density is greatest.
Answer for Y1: 4032.52 AA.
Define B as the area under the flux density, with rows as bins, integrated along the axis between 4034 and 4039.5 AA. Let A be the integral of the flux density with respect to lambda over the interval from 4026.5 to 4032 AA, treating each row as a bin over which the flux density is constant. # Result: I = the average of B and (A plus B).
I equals 221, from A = 134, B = 154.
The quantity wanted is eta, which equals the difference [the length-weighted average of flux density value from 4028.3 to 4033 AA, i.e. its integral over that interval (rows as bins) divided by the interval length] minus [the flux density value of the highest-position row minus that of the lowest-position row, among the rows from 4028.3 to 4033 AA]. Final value 20.5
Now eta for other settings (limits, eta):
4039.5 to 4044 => 29.1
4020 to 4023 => 28.3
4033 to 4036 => 27.6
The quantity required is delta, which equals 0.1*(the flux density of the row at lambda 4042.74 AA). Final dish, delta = 2.50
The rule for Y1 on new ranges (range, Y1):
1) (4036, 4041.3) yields 4037.16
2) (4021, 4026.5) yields 4021.39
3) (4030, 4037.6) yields 4037.16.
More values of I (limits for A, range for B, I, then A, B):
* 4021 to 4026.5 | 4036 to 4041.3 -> 219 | 136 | 151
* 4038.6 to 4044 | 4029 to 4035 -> 228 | 143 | 156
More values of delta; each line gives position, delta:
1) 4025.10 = 2.37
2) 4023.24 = 2.50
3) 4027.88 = 2.41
